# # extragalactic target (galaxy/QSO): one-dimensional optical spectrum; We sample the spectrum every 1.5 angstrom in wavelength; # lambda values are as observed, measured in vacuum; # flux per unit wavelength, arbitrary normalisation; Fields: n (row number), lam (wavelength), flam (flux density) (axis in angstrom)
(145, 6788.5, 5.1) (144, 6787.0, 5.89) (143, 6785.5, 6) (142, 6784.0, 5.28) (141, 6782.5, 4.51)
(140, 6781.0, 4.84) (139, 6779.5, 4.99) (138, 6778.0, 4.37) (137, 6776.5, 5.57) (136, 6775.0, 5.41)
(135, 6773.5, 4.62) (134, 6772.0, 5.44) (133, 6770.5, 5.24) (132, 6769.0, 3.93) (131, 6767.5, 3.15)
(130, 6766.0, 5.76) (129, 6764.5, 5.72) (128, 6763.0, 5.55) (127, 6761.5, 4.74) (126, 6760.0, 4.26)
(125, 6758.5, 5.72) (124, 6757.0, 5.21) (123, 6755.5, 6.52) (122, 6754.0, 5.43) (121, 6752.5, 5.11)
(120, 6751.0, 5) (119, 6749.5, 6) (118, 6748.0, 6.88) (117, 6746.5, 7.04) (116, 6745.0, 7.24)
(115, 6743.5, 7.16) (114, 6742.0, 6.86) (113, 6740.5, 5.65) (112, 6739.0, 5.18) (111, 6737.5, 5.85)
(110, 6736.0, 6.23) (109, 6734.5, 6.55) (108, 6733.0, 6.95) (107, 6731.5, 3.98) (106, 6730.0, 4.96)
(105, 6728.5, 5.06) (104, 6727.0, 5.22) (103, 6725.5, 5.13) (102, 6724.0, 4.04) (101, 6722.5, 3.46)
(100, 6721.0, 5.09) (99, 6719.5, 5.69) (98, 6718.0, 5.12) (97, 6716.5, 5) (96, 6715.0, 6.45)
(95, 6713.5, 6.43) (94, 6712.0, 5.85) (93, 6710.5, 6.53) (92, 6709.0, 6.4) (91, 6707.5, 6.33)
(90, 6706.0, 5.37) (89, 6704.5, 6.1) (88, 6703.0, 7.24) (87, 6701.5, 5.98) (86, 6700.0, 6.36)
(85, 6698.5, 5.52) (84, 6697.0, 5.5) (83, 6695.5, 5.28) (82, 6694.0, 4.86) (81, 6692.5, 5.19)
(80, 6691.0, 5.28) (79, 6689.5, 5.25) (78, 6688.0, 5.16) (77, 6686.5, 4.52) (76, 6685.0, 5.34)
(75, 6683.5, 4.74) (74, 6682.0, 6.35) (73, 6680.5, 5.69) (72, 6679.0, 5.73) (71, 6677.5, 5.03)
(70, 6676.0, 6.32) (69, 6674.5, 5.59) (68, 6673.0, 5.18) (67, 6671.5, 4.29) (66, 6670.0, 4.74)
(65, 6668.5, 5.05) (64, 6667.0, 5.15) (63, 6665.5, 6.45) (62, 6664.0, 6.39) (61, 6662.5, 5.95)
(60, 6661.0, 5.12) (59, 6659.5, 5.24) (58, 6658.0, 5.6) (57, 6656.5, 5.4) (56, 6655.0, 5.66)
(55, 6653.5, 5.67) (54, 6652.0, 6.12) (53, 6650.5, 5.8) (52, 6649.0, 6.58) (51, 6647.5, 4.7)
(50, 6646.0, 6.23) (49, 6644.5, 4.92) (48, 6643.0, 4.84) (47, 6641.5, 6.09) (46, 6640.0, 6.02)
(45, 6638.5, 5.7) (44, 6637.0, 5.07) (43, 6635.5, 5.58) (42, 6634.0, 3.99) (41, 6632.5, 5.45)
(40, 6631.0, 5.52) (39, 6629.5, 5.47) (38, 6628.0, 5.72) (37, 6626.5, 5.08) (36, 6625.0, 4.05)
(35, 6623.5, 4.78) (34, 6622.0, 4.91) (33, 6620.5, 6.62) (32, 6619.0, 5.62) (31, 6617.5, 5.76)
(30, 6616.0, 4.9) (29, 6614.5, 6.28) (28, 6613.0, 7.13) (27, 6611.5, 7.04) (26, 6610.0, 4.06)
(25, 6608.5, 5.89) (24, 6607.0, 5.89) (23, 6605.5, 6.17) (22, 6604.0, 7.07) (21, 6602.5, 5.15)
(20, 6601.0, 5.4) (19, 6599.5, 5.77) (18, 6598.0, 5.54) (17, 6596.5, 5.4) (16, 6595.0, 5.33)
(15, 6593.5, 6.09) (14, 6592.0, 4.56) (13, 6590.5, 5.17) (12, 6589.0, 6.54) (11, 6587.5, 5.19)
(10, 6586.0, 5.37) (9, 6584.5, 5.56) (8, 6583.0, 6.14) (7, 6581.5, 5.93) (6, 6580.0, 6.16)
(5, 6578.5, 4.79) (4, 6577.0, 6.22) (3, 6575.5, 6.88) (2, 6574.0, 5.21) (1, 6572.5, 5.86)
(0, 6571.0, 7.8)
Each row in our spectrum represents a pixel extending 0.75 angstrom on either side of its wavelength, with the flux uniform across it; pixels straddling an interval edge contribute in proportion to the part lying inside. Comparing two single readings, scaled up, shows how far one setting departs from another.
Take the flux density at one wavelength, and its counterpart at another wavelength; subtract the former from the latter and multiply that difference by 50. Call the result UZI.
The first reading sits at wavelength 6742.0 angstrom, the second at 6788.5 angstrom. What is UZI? -88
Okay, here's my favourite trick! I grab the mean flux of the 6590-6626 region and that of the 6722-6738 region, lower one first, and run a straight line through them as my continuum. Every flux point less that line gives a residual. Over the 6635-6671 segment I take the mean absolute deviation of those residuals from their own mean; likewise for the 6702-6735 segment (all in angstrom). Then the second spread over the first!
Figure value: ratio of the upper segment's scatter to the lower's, 1.7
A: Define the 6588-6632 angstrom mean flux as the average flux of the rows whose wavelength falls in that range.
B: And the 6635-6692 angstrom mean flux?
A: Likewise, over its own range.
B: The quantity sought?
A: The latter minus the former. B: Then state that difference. -0.13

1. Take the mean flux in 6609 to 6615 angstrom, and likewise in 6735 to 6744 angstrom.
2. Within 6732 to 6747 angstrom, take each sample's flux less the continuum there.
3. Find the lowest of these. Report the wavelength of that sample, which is 6739.0 angstrom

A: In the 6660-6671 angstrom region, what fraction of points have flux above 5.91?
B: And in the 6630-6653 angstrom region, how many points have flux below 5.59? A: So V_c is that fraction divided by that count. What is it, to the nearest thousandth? 0.054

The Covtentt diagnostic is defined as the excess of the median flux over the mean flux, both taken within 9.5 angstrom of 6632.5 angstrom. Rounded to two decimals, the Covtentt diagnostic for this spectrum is 0.20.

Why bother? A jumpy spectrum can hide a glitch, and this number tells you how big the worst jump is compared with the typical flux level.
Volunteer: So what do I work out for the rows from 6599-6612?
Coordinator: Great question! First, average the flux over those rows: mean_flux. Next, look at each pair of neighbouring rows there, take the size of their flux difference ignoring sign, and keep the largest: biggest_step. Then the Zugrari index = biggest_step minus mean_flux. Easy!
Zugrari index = -2.8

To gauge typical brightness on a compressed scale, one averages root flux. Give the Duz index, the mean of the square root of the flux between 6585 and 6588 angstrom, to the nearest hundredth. 2.30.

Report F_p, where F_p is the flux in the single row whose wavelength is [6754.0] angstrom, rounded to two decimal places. 5.43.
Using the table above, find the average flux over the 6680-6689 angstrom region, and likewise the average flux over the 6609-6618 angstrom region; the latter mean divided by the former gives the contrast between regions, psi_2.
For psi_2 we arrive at 1.11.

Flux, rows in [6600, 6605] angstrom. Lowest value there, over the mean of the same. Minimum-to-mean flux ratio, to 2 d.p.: 0.88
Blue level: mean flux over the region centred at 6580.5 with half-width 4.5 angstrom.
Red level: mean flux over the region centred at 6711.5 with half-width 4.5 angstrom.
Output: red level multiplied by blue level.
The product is 37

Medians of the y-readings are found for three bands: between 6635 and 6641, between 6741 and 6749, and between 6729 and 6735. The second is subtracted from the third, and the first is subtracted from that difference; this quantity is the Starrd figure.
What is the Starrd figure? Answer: -6.9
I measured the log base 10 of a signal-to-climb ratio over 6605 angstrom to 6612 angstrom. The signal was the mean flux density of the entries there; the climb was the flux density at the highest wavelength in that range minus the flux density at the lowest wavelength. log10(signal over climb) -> 0.8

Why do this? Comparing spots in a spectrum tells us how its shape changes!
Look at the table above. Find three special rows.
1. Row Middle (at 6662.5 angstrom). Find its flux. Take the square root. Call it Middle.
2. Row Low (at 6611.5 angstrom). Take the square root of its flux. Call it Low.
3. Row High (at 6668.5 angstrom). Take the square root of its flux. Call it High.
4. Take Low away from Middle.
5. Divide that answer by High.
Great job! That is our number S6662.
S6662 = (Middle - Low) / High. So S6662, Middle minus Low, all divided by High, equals -0.10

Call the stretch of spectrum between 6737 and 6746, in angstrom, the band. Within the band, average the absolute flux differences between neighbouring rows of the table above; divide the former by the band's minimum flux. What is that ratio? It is 0.11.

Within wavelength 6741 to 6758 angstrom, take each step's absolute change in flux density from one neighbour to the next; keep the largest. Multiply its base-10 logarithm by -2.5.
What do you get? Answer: -0.293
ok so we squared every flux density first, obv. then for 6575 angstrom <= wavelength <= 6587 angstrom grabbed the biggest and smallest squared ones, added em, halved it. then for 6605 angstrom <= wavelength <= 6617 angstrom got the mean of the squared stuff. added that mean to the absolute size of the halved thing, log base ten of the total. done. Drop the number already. 1.85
